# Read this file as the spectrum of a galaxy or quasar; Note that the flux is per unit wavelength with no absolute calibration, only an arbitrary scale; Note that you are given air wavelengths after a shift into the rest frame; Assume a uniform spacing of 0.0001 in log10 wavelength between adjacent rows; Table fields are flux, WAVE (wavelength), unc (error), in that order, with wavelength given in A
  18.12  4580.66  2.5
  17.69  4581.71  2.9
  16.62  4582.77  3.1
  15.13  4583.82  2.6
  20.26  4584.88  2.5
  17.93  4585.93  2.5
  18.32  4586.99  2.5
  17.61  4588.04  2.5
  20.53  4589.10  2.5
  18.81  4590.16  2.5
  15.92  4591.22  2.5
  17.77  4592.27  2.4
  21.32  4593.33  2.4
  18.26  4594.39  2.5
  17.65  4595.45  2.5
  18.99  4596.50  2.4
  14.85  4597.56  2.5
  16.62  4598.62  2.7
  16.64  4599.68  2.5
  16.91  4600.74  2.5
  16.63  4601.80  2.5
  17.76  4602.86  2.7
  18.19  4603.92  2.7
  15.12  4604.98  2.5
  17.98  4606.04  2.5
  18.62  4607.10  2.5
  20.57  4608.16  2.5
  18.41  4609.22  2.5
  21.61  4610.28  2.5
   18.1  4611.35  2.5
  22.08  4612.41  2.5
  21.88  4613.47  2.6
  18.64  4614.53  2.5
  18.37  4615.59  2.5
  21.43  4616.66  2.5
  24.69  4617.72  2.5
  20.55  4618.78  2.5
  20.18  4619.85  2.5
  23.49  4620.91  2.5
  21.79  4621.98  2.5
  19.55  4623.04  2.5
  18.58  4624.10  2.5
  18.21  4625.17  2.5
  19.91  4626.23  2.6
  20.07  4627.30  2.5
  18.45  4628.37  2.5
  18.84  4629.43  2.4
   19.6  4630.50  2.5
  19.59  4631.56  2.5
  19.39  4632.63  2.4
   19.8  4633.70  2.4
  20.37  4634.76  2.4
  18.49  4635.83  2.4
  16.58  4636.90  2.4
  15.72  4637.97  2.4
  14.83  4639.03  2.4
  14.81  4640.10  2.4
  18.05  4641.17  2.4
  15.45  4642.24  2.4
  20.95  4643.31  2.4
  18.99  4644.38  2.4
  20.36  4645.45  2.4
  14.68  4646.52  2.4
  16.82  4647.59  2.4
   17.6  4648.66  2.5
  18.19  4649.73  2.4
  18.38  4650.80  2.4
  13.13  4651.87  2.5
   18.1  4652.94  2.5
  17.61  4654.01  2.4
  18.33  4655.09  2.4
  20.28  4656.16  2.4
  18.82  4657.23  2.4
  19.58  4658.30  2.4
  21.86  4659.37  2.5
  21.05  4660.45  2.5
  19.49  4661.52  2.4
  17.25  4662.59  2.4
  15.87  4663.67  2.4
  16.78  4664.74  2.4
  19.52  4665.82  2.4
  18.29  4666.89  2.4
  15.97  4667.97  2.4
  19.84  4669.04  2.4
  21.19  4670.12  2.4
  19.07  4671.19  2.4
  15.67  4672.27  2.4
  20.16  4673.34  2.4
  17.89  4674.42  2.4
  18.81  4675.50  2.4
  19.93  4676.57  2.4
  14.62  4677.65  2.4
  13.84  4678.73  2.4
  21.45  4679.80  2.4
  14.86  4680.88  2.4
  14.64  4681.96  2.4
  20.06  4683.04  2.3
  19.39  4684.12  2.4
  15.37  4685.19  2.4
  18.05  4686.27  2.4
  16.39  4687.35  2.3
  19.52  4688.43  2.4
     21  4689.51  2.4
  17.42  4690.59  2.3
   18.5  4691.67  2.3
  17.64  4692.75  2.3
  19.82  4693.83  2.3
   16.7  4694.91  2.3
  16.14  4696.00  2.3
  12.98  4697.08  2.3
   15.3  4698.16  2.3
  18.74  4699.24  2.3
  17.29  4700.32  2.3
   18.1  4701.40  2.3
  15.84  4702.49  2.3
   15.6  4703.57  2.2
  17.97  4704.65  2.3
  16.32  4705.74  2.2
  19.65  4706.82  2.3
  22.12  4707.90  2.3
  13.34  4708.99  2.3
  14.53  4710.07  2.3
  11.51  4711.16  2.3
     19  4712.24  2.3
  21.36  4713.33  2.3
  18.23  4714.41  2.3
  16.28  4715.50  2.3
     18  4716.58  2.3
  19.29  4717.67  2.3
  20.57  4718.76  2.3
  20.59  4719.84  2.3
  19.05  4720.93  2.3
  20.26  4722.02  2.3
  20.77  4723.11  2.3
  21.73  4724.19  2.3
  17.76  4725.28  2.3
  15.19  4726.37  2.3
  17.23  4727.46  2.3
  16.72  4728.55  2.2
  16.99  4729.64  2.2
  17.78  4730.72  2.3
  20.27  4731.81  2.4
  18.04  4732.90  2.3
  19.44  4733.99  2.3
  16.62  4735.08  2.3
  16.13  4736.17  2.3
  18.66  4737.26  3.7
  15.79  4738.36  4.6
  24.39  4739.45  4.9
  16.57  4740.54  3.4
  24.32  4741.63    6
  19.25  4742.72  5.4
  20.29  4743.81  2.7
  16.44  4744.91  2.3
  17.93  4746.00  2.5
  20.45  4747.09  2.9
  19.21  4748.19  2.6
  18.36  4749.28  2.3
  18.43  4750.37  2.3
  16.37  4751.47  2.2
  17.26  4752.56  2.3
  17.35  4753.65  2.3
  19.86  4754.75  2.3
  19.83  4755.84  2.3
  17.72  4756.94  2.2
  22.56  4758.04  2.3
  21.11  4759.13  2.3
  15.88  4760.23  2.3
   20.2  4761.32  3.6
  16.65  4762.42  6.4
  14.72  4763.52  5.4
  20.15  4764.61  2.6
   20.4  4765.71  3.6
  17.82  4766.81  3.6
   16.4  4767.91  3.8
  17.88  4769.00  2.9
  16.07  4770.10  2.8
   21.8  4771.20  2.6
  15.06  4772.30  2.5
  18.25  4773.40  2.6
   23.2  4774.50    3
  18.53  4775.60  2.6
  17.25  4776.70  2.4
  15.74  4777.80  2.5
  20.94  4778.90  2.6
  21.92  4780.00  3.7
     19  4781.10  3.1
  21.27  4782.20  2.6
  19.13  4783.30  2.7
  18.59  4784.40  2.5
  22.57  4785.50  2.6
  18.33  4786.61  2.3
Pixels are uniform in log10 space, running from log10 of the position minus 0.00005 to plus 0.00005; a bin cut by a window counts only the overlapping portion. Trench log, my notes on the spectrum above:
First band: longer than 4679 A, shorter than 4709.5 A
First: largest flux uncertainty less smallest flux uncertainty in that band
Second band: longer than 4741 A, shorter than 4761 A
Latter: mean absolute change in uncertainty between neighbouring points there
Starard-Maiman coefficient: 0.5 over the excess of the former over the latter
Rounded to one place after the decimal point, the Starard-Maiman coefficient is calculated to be -4.5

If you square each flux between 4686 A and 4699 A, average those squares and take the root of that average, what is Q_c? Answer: 17.6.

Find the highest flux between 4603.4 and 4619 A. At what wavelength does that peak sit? 4617.72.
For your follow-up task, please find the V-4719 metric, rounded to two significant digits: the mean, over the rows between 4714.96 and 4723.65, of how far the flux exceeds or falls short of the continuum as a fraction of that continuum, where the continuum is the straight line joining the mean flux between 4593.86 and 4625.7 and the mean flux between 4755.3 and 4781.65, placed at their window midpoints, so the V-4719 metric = 0.028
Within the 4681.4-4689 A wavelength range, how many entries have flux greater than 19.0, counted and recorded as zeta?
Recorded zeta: 3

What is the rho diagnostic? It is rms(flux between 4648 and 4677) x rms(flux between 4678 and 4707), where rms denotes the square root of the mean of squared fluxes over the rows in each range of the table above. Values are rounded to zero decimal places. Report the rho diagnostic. 325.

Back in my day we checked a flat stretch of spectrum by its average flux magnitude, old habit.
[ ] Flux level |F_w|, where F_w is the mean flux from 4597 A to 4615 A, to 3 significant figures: 18.3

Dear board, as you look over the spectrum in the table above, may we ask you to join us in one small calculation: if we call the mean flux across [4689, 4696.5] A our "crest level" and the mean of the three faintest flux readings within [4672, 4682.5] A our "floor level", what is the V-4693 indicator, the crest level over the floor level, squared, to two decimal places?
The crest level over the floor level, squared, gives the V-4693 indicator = 1.60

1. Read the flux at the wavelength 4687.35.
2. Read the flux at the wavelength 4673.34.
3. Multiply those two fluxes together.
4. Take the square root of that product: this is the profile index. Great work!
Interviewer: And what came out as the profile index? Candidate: 18.2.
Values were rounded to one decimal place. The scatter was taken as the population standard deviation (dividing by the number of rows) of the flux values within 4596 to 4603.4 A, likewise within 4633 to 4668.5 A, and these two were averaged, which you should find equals 1.6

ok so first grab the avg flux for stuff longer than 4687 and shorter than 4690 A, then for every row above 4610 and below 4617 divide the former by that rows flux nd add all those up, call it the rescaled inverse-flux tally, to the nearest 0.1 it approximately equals 6.6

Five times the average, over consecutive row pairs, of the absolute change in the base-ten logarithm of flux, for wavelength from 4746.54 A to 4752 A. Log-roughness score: 0.12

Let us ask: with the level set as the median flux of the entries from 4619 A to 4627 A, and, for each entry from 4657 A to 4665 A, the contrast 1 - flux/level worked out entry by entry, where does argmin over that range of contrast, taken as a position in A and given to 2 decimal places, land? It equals 4659.37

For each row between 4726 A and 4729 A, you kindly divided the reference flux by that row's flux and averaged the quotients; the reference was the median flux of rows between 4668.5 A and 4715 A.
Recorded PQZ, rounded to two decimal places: 1.10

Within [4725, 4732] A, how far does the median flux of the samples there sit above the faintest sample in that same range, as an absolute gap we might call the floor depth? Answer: 2.0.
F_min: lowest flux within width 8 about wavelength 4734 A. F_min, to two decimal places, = 16.13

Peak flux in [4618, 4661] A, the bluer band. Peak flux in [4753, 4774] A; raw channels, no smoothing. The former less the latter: 0.9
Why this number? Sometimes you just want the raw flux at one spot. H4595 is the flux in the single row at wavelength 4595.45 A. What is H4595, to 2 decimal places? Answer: 17.65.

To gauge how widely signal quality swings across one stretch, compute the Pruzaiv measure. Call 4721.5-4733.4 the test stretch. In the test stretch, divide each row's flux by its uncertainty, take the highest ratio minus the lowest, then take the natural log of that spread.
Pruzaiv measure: 1.05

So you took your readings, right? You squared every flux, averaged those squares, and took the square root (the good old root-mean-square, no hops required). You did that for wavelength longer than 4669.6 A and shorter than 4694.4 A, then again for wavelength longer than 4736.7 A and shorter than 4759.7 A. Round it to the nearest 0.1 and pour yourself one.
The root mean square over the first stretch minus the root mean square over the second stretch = -1.1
